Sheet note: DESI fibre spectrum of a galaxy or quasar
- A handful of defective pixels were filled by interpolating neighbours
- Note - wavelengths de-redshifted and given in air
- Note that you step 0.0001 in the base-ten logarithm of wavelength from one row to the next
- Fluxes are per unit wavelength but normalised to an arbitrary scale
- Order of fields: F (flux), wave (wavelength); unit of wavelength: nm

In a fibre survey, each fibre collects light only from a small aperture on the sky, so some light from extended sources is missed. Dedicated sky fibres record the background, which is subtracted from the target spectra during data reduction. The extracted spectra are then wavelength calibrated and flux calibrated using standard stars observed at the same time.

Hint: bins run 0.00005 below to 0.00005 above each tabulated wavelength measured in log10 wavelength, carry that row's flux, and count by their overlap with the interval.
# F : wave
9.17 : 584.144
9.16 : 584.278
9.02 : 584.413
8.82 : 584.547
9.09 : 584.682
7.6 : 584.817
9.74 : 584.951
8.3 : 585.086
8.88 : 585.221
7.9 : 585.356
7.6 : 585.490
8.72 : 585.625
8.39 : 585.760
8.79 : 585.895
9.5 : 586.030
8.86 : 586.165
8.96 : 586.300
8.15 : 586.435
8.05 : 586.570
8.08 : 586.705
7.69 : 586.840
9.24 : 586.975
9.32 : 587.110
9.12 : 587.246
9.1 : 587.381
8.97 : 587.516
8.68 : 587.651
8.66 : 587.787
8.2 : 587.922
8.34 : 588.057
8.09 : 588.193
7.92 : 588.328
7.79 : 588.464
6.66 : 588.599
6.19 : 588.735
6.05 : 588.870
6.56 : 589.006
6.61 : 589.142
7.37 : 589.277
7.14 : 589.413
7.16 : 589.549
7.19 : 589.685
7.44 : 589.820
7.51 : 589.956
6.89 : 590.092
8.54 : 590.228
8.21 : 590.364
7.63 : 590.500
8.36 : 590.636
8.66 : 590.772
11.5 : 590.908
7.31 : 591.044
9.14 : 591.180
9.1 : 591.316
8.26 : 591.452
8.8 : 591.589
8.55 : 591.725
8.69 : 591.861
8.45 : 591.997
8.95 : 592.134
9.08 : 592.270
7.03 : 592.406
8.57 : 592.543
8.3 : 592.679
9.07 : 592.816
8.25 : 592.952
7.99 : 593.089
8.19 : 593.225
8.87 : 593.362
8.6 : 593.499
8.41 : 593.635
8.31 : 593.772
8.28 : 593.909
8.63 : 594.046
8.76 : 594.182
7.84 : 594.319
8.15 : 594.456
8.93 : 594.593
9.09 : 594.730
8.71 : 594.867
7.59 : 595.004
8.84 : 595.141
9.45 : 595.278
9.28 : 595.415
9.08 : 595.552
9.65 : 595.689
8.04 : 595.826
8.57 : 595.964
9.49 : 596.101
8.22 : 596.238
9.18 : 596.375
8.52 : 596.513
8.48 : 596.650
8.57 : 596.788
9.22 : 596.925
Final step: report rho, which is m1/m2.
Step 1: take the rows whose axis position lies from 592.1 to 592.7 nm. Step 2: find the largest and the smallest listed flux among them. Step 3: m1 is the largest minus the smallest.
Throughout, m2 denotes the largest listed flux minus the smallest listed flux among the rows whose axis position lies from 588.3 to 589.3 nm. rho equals 1.1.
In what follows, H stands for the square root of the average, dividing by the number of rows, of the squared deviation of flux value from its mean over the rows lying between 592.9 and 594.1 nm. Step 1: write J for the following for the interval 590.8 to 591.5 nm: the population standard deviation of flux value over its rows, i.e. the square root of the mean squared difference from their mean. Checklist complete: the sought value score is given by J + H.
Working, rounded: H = 0.25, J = 1.39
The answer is 1.6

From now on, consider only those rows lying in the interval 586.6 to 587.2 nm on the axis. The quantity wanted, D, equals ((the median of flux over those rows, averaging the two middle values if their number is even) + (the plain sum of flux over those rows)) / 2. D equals 21.5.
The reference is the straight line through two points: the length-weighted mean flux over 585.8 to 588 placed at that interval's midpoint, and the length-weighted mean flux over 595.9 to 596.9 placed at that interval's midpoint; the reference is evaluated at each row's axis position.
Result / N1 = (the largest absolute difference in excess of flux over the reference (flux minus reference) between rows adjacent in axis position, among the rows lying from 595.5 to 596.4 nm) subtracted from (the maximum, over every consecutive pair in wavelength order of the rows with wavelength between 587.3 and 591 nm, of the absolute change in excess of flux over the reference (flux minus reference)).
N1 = 1.2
